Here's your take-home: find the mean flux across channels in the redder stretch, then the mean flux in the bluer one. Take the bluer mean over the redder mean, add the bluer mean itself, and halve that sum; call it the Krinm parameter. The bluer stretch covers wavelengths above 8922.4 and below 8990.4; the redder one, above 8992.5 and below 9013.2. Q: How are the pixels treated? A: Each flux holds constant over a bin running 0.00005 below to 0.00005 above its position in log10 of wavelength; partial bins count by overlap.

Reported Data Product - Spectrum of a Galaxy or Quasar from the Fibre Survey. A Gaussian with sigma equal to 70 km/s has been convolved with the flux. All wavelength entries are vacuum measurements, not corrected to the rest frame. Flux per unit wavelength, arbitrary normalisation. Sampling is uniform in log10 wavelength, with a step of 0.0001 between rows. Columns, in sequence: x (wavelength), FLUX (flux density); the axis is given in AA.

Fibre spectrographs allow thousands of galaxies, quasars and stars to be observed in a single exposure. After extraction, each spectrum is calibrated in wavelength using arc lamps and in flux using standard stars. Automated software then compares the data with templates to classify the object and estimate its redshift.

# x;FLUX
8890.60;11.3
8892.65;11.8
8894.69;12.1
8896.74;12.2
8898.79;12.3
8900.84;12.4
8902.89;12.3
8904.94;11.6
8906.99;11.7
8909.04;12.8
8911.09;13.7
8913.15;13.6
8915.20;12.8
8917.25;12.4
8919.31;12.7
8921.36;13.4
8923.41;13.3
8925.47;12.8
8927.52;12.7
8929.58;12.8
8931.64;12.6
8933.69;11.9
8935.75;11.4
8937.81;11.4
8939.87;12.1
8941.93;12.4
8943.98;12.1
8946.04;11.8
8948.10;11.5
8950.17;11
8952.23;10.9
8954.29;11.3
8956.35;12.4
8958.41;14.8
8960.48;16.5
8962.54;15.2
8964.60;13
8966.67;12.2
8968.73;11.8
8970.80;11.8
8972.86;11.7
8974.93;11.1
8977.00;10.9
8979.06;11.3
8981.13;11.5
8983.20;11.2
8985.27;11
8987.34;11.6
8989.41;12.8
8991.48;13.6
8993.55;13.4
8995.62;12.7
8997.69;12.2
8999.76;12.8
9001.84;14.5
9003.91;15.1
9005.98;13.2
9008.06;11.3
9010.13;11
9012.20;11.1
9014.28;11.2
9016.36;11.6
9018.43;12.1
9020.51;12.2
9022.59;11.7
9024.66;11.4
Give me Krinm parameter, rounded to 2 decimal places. 6.58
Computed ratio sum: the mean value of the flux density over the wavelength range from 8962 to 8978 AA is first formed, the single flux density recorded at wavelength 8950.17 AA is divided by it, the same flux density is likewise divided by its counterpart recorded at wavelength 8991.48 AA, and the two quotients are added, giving 1.7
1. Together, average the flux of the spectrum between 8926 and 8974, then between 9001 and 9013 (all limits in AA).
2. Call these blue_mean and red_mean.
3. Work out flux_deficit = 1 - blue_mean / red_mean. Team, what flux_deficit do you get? 0.02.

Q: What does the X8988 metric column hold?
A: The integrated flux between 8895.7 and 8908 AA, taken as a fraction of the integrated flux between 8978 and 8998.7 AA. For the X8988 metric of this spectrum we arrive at 0.59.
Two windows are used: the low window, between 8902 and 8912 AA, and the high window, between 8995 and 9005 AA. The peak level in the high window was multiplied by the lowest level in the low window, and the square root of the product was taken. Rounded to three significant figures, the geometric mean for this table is 13.2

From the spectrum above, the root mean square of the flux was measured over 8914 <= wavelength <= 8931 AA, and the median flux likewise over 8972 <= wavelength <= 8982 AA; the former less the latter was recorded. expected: 1.6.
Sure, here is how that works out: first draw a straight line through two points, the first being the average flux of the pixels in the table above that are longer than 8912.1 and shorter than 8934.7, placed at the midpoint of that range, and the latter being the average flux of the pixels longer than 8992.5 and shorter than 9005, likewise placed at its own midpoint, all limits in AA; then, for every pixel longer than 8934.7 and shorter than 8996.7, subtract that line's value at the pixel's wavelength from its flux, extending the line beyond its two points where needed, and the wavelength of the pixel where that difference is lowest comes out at 8977.00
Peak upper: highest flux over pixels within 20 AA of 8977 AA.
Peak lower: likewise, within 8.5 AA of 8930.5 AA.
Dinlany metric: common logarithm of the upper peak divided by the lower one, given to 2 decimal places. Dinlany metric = 0.09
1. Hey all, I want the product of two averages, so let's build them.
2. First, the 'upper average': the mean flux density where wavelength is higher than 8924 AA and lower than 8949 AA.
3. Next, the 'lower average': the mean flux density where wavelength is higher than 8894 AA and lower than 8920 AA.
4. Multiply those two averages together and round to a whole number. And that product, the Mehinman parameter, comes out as 152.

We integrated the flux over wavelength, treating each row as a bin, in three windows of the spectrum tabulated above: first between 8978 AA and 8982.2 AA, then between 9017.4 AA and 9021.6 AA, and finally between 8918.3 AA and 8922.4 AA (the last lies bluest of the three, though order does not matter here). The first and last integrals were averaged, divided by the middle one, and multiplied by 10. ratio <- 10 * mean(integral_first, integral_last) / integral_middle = 10.0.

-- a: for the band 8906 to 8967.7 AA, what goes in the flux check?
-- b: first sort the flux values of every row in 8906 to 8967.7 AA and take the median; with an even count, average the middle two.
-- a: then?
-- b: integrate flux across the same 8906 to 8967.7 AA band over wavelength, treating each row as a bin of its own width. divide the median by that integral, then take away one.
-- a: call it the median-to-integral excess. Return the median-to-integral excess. -0.98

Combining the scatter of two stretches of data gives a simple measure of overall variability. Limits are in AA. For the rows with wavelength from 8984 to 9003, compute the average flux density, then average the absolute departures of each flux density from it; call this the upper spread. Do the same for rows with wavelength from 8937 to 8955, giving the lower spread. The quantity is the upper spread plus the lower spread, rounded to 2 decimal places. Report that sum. 1.20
